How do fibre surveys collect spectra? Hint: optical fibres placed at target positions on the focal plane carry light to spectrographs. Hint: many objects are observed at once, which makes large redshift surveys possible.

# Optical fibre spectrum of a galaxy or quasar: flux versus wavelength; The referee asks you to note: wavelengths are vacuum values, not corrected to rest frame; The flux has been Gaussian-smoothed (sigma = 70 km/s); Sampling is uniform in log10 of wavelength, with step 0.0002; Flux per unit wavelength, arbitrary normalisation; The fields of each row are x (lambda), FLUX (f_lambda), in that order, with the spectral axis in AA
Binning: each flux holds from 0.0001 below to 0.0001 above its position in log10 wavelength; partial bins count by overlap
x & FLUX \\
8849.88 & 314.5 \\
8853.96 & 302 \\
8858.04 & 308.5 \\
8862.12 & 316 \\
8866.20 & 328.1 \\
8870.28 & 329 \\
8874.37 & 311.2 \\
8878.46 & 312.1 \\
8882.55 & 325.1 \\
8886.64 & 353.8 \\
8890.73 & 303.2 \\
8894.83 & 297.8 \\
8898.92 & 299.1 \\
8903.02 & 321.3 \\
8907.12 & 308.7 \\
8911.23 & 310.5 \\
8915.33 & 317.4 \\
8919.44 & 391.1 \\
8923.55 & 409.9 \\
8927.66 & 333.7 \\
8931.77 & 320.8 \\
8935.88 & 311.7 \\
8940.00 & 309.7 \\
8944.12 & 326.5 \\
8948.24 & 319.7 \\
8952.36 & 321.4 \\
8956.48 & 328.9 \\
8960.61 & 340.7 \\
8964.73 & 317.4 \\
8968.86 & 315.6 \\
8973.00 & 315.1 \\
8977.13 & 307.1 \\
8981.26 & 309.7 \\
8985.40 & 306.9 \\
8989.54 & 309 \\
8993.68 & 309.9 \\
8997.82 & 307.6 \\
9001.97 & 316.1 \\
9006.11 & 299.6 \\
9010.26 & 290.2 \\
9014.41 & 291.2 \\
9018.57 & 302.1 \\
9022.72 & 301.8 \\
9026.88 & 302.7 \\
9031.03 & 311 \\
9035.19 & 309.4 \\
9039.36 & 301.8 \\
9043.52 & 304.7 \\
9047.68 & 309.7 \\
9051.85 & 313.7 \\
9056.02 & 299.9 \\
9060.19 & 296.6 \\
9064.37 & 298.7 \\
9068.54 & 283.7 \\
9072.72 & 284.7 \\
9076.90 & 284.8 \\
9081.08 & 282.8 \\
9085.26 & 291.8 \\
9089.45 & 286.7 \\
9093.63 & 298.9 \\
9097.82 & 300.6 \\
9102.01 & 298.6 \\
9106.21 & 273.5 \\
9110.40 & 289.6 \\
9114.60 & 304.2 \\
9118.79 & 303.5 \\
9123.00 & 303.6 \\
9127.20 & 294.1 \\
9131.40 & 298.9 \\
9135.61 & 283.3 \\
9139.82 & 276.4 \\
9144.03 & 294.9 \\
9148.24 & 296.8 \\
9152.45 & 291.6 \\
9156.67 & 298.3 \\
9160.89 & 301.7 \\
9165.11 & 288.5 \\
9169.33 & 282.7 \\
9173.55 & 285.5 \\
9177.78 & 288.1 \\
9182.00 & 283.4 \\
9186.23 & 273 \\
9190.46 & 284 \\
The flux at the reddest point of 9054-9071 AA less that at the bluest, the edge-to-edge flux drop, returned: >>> -16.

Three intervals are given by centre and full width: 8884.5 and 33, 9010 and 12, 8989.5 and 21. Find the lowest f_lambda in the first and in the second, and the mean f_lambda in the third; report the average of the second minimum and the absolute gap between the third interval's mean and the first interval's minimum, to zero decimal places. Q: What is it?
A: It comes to 151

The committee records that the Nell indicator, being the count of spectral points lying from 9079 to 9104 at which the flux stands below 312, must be 6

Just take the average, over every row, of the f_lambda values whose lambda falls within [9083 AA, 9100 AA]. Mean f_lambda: 294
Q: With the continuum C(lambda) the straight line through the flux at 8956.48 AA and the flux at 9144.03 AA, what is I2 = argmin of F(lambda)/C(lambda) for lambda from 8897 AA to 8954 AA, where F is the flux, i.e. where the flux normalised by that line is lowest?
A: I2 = 8898.92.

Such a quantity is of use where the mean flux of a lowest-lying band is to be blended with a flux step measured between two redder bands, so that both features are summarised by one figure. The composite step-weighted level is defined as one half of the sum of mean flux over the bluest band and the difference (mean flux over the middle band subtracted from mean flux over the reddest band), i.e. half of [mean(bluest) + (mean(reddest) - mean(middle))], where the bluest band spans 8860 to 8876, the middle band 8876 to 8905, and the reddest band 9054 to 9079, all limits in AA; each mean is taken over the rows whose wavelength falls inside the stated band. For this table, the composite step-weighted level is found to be 148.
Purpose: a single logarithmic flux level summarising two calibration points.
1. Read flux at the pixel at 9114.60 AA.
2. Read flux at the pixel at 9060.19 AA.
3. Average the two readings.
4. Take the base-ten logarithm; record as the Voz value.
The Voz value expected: 2.48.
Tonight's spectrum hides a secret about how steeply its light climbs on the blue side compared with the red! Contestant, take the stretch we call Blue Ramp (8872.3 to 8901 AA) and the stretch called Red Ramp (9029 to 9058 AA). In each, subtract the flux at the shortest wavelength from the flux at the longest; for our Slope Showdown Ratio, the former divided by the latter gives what 1.1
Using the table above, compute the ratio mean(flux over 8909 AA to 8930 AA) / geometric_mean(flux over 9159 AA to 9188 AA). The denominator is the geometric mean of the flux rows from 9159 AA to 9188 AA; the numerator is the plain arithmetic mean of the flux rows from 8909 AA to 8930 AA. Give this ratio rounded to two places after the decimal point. 1.23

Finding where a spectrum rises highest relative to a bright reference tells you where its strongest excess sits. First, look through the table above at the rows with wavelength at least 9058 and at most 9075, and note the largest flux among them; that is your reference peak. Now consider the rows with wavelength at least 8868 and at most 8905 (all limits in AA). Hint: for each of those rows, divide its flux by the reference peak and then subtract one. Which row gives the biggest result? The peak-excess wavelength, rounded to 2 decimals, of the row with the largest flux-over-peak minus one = 8886.64 AA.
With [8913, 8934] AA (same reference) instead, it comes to 8923.55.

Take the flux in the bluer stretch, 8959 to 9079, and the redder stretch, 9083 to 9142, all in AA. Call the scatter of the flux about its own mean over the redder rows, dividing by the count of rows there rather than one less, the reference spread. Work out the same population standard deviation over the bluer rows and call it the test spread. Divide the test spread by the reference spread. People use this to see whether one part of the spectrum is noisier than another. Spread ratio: 1.2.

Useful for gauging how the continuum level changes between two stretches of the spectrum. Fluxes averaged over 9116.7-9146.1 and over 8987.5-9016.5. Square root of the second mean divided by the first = 1.02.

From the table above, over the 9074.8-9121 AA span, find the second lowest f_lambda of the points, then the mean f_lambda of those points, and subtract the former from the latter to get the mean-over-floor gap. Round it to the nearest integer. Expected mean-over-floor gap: 9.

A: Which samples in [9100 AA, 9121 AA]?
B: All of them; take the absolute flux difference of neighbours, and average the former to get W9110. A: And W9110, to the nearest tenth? 14.1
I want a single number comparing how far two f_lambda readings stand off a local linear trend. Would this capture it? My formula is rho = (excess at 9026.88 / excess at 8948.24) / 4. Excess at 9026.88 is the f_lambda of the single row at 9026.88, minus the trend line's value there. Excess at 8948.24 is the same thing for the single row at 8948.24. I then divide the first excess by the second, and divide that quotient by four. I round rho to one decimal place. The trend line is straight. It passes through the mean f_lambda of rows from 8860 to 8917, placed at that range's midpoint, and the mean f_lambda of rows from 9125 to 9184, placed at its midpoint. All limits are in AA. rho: 0.0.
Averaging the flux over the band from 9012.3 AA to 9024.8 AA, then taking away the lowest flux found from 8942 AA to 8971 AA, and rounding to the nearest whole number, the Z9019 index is -17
